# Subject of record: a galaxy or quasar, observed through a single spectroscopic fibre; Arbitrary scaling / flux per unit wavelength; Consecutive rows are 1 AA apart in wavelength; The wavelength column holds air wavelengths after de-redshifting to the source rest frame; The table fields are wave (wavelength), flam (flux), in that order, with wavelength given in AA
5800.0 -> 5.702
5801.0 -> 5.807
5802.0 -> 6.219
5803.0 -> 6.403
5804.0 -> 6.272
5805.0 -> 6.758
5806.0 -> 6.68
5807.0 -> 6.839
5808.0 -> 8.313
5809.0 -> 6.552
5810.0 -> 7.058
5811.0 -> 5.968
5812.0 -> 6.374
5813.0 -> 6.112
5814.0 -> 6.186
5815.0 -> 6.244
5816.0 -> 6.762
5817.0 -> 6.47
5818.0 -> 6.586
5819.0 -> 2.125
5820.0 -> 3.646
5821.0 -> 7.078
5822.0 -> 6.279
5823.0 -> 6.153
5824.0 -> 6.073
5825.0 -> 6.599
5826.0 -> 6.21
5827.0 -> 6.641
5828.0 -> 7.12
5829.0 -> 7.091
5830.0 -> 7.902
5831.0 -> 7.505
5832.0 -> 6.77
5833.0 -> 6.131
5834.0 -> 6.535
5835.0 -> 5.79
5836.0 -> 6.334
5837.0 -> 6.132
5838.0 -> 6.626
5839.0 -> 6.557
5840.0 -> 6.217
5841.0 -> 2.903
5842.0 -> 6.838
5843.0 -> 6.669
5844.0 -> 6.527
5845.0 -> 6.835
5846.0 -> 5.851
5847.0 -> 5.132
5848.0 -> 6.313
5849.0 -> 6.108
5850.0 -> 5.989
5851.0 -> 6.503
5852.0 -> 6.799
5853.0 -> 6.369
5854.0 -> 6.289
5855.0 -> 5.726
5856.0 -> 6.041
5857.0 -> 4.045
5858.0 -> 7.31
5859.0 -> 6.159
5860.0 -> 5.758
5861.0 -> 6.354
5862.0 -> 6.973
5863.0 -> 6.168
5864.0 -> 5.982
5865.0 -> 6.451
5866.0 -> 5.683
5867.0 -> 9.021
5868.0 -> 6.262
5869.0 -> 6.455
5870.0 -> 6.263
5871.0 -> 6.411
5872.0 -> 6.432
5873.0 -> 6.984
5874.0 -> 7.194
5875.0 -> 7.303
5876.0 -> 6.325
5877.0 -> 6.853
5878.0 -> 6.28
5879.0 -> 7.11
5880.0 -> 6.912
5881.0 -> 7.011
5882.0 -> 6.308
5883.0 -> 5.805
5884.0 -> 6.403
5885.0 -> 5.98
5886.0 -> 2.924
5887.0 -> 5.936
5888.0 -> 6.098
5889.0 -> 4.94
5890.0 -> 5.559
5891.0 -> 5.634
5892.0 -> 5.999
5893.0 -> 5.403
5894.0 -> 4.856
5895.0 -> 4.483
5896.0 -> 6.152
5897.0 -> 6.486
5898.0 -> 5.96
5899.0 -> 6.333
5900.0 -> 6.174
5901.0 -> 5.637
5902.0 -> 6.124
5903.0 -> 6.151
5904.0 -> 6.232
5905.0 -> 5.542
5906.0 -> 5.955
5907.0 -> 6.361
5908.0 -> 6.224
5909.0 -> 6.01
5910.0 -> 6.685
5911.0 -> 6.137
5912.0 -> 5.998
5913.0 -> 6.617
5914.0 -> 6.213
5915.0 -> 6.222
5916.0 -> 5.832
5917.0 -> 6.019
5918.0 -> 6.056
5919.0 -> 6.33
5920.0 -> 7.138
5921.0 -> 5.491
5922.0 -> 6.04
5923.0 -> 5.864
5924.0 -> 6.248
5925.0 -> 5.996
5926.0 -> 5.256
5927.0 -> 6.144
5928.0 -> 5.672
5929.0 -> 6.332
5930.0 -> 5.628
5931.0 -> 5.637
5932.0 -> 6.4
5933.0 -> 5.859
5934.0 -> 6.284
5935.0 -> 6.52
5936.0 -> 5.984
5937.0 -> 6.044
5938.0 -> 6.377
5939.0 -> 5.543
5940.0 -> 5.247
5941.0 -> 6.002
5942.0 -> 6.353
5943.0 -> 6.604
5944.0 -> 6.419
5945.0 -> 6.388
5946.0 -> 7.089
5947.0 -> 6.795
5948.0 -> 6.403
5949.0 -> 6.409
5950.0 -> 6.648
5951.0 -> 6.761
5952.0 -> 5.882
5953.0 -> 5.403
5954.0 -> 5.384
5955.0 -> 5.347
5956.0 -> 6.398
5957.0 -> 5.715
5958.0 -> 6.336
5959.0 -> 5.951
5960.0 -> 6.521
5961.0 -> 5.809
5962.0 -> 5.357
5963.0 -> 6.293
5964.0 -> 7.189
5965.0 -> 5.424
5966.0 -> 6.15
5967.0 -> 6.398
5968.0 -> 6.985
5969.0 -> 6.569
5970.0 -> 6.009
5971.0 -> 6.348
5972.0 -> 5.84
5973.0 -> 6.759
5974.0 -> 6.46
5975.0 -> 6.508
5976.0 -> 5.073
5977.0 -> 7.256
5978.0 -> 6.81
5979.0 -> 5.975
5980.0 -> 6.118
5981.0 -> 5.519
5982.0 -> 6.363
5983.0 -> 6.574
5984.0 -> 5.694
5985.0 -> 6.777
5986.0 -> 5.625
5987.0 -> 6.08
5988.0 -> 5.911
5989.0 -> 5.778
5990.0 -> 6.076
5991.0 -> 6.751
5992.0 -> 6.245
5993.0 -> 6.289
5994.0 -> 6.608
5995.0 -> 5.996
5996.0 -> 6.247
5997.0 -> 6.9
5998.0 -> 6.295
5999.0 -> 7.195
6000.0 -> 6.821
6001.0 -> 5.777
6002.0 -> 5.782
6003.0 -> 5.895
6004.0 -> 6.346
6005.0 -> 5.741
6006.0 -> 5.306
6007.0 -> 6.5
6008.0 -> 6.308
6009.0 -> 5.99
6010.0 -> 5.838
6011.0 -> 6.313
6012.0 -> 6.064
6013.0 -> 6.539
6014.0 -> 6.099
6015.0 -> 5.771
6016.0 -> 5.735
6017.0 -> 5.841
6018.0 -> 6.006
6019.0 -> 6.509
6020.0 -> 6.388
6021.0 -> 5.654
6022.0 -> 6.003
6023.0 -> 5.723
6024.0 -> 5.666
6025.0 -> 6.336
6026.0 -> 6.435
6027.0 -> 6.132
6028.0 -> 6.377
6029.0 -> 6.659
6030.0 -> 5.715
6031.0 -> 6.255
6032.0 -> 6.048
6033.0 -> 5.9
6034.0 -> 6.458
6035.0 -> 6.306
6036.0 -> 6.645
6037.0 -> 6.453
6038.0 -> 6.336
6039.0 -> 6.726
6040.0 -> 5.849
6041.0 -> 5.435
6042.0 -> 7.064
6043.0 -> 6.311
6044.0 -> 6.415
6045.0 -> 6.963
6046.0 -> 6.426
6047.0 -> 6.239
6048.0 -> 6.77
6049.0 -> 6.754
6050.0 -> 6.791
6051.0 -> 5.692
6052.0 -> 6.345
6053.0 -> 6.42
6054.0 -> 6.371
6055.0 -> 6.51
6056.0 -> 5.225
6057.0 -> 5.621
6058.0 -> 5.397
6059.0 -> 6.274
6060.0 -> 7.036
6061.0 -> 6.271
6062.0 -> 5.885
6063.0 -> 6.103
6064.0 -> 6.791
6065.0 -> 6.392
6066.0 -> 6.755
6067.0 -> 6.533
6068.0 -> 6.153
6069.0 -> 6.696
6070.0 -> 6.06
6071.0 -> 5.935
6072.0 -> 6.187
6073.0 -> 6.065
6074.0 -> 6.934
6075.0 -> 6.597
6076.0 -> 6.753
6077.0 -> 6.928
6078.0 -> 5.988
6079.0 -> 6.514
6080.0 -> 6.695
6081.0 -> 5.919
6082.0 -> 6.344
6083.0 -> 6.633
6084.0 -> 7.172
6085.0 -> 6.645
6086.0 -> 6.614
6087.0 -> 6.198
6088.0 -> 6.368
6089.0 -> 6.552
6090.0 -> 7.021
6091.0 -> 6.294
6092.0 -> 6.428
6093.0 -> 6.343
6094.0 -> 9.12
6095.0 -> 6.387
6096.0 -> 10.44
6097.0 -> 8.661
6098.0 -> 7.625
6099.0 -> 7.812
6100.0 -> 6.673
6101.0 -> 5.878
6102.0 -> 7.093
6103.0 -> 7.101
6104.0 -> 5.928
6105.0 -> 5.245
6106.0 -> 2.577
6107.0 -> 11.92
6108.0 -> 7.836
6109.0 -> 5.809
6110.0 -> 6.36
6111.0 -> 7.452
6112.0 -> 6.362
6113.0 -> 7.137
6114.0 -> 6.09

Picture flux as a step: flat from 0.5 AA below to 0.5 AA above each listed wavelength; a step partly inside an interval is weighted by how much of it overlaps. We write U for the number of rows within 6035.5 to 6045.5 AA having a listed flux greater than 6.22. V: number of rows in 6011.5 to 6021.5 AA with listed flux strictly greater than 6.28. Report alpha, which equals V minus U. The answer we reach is -5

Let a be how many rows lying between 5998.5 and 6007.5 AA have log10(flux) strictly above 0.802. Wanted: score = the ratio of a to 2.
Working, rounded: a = 4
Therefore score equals 2.0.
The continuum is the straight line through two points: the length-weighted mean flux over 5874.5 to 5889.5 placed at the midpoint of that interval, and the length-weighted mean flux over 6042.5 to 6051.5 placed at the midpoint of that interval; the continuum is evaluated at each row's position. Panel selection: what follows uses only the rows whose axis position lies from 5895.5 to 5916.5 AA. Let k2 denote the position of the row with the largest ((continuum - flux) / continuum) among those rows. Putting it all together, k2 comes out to 5905.0 AA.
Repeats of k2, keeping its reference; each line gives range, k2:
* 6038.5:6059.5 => 6056.0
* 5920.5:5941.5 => 5940.0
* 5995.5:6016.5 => 6006.0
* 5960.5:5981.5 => 5976.0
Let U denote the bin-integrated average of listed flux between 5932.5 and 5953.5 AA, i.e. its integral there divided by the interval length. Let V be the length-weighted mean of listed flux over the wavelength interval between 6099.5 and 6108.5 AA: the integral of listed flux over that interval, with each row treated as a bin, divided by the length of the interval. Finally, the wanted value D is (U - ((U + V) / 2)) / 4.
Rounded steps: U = 6.24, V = 6.69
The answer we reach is -0.057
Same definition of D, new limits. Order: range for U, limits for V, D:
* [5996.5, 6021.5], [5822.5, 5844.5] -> -0.035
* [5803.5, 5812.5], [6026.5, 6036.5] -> 0.063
